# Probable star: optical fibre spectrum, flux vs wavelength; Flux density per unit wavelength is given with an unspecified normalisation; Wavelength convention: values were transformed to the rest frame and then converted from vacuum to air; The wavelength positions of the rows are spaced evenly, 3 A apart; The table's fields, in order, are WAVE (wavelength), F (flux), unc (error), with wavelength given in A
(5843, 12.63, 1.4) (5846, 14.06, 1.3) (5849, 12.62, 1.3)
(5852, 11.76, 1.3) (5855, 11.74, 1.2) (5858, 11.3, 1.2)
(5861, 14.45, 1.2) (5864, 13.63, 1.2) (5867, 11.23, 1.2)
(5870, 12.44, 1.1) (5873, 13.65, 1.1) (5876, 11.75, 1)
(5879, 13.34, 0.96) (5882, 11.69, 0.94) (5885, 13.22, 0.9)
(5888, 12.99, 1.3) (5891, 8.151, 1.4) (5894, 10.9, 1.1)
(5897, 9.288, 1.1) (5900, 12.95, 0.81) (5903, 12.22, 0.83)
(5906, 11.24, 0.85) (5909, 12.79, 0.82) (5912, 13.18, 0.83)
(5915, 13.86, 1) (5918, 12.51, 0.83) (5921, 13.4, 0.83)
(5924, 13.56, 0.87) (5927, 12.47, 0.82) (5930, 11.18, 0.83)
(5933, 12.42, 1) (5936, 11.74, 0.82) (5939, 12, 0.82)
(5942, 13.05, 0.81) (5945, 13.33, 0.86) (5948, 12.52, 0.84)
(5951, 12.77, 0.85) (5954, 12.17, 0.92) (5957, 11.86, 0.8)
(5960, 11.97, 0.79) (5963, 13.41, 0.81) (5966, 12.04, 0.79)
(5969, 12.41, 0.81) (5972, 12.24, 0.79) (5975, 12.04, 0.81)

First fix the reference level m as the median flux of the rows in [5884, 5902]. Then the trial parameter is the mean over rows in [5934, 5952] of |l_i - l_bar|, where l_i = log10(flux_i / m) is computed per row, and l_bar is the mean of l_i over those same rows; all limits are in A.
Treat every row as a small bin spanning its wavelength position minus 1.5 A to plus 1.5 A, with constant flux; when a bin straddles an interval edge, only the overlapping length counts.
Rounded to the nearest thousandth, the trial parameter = 0.017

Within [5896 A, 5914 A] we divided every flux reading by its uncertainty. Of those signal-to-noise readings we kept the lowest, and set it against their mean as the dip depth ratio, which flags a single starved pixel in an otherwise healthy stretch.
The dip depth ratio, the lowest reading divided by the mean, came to 0.60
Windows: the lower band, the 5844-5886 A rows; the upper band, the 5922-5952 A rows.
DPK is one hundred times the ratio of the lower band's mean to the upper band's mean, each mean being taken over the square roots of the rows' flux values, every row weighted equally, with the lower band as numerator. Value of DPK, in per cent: 100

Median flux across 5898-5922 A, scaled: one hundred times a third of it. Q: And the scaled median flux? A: 429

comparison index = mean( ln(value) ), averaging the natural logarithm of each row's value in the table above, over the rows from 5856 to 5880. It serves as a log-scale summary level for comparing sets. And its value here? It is 2.54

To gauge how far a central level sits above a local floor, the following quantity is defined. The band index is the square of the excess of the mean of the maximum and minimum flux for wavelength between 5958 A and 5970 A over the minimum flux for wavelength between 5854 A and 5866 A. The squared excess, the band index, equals 1.9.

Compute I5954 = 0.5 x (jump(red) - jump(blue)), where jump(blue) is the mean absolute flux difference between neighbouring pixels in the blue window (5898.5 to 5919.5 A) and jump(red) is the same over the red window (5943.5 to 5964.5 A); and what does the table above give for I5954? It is -0.18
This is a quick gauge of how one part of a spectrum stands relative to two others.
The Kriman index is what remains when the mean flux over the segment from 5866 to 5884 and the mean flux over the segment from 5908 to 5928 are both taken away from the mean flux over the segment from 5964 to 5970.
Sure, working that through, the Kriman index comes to -13.2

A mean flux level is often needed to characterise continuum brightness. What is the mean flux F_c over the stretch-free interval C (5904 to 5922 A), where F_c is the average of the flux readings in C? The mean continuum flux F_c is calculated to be 12.8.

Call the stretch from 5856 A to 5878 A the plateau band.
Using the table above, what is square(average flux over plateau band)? 160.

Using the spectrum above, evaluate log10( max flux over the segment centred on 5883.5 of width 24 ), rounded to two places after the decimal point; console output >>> 1.14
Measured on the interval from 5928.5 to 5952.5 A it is 1.12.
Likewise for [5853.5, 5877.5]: 1.16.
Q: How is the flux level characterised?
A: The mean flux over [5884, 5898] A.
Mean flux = 10.9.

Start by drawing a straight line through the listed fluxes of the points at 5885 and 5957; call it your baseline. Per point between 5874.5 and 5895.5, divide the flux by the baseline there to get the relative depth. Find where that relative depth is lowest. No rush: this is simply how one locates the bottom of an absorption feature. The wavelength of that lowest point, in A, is 5891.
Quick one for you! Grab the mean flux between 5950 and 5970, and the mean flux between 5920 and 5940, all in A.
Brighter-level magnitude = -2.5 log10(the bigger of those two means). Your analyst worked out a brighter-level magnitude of -2.73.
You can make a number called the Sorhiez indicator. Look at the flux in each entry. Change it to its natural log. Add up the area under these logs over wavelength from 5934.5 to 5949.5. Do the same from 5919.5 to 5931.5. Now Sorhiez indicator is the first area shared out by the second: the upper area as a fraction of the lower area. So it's 1.2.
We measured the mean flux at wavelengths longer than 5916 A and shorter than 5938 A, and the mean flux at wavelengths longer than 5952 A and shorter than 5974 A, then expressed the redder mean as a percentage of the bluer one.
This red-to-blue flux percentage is 99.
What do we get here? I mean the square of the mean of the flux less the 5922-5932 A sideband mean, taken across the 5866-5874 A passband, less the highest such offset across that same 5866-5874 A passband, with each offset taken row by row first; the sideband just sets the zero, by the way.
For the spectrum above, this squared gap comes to 1.46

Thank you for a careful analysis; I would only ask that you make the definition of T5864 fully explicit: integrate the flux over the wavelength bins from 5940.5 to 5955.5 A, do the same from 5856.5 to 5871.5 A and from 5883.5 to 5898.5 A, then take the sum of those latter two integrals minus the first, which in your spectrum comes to 161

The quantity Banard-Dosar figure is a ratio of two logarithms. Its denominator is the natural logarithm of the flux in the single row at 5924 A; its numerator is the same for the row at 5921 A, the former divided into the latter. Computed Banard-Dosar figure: 1.00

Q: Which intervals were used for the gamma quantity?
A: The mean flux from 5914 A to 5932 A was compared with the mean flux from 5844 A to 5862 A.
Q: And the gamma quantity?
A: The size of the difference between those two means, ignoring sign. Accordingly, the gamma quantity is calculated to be 0.2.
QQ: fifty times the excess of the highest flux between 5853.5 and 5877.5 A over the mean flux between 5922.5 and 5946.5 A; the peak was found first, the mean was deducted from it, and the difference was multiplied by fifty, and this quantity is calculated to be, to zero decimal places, 99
